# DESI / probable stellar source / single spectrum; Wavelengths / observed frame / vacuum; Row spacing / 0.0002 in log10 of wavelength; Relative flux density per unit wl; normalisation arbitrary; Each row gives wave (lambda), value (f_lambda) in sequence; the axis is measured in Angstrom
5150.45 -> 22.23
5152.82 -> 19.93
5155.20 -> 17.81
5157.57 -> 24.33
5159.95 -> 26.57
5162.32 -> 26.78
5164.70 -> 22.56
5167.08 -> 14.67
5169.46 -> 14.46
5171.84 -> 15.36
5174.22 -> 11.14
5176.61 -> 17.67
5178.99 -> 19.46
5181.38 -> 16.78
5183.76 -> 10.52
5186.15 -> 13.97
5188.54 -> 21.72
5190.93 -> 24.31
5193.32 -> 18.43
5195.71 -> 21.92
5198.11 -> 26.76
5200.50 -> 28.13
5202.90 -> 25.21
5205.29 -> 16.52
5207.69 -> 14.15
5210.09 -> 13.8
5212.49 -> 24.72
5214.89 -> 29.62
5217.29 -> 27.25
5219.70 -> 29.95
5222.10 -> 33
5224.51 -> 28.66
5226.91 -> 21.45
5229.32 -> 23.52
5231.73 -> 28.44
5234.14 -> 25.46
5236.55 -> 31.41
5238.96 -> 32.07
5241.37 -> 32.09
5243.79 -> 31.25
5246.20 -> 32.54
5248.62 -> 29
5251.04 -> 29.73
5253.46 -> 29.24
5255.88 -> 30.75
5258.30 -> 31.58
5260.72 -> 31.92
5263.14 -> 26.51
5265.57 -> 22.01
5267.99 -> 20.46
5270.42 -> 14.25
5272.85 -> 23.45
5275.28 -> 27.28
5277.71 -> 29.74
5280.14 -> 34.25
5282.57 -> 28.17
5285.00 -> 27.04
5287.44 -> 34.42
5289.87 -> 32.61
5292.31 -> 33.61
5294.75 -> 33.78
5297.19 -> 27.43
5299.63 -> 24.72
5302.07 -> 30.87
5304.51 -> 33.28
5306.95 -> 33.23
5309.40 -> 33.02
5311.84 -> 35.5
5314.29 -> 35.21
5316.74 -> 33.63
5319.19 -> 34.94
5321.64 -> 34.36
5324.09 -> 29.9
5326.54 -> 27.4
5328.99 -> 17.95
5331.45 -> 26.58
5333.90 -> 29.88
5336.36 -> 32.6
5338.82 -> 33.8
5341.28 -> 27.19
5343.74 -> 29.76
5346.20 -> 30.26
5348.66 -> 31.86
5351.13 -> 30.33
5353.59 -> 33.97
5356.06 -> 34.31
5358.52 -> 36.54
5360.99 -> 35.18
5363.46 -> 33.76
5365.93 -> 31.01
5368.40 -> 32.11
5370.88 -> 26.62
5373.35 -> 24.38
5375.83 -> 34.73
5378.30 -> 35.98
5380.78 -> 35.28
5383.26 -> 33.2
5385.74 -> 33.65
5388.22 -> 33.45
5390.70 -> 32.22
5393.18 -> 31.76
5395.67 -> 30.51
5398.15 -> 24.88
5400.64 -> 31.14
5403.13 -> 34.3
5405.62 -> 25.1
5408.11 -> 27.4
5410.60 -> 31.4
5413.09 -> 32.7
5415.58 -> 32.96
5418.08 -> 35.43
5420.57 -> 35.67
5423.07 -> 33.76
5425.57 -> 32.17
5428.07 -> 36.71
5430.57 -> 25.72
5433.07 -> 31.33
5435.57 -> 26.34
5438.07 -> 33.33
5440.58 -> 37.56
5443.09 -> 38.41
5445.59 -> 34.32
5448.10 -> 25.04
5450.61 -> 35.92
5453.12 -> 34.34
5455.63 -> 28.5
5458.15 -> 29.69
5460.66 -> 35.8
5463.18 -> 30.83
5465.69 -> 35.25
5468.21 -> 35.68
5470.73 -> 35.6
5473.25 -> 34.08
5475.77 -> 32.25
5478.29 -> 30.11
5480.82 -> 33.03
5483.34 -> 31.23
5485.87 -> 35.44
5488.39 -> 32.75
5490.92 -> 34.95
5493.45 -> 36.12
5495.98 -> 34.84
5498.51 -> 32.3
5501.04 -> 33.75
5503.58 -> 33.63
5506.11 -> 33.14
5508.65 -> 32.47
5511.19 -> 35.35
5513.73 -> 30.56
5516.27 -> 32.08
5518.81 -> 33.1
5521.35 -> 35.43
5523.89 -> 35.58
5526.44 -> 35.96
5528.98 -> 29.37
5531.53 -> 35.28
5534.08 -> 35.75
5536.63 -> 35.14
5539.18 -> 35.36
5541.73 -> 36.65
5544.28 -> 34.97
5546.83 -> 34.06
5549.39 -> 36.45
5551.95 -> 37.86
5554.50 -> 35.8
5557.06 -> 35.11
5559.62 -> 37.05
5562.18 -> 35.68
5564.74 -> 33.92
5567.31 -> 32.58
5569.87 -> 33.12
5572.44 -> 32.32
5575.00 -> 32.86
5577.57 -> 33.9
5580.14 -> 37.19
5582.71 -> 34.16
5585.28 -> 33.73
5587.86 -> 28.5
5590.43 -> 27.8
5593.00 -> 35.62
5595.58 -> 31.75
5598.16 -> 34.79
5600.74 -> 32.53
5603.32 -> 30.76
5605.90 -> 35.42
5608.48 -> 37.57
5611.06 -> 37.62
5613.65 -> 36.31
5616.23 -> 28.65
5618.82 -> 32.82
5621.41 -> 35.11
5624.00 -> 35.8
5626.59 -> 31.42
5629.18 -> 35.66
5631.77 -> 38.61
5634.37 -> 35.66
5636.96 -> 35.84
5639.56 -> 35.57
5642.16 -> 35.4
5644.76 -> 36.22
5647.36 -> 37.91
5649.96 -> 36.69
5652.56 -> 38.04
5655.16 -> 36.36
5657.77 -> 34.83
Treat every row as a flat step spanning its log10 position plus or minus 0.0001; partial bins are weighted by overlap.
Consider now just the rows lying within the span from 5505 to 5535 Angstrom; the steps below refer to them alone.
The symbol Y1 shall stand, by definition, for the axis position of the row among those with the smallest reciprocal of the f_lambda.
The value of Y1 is 5526.44 Angstrom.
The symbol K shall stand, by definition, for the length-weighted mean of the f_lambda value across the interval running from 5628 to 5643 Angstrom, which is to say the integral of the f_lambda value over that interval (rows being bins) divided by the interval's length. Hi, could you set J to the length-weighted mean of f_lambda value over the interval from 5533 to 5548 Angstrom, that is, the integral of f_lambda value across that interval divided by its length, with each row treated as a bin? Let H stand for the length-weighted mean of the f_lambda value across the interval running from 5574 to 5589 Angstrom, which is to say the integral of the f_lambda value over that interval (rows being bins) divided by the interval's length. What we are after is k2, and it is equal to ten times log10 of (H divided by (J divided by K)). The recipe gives 15.3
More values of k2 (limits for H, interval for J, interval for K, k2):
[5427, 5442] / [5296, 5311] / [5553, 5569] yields 15.6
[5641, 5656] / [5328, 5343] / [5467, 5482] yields 16.4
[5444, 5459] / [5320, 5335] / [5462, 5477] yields 15.8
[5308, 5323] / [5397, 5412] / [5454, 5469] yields 15.9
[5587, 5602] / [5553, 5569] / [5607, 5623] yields 15.0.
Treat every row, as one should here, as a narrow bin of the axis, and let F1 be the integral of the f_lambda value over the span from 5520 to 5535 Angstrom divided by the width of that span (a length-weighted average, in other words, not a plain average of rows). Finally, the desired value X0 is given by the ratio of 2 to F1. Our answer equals 0.058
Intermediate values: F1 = 34.5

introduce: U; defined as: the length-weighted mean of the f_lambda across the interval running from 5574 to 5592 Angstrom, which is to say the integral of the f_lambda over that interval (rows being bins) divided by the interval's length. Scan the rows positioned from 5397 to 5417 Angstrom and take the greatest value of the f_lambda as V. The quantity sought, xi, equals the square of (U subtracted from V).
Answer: 3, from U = 33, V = 34.3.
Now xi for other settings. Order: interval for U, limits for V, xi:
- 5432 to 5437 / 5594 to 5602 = 34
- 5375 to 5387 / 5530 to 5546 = 4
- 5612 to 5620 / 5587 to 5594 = 8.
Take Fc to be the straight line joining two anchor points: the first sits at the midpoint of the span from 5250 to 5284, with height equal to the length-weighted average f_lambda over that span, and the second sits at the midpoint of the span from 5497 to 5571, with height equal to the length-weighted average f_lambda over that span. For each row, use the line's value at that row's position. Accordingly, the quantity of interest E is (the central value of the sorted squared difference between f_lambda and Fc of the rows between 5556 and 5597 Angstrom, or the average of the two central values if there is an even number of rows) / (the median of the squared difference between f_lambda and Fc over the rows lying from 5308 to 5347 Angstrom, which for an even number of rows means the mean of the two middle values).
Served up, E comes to 0.2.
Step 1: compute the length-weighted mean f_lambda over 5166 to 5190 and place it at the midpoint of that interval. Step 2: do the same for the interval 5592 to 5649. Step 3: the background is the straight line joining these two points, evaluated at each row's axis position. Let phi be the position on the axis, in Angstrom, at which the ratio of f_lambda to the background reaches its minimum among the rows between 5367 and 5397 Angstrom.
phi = 5373.35 Angstrom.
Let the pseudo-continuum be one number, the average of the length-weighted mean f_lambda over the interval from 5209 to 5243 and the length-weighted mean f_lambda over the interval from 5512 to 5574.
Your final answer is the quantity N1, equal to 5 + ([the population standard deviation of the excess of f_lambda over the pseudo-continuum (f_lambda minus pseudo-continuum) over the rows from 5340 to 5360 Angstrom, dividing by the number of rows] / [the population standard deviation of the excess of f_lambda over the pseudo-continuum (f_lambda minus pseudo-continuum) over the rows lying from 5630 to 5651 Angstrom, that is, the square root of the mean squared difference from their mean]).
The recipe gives 7.5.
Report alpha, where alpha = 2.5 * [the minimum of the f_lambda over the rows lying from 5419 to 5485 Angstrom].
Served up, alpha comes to 63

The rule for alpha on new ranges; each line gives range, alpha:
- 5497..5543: 73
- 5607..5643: 72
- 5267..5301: 36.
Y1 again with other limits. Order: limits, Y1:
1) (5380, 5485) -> 5443.09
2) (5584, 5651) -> 5631.77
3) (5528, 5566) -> 5551.95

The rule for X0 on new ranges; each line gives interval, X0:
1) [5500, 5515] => 0.060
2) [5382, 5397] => 0.062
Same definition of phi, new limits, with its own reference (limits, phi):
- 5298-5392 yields 5328.99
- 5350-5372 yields 5370.88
